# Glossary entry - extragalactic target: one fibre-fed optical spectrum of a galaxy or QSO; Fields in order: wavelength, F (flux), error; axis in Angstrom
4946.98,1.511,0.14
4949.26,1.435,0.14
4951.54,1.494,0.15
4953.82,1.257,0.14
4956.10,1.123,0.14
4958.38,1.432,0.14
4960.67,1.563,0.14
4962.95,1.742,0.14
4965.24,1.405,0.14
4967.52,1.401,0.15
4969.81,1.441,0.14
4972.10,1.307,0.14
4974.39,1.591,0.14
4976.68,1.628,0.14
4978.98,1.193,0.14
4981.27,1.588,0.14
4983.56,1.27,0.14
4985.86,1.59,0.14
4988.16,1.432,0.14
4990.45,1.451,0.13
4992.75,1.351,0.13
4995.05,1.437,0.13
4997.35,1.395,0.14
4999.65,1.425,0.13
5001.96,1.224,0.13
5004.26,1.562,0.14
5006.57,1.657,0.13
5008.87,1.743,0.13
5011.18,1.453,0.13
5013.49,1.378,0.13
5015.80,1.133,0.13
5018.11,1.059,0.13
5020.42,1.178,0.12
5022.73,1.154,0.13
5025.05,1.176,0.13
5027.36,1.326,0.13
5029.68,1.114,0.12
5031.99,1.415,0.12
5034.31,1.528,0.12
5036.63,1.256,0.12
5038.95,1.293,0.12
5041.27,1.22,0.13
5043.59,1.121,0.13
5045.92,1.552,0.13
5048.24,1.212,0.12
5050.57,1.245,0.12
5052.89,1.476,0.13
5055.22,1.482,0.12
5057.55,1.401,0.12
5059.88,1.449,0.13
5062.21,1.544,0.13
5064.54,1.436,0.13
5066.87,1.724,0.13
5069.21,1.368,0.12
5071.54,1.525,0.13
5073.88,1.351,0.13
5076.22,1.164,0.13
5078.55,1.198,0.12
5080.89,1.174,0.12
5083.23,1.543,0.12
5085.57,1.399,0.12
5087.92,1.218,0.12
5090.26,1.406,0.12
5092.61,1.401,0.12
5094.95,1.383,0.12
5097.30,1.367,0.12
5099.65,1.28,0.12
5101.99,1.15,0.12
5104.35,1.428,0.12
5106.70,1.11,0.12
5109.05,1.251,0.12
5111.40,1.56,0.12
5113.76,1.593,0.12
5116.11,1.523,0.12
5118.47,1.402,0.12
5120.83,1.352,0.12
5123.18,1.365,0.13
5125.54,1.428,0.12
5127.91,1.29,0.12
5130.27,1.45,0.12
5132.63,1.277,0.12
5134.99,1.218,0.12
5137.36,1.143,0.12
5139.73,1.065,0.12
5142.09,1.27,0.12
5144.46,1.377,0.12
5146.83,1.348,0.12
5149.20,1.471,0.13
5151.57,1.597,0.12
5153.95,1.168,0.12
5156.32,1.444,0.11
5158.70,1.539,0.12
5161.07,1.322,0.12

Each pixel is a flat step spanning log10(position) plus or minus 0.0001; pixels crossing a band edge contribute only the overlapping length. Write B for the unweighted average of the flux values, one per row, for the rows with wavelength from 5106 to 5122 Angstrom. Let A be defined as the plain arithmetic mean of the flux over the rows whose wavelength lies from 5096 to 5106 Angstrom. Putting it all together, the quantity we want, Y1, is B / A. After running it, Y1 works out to 1.07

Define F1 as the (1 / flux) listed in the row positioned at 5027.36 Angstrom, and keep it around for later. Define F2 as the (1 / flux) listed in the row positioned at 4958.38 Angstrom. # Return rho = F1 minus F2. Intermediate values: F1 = 0.754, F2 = 0.70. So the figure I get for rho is 0.06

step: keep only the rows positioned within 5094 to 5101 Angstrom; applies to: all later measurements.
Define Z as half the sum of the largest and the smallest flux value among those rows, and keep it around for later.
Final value 1.33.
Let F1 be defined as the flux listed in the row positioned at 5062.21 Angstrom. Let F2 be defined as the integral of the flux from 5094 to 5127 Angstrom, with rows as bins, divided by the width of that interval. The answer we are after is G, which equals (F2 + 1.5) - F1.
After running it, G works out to 1.33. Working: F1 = 1.544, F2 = 1.37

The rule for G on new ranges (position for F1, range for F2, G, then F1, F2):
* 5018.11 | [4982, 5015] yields 1.89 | 1.059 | 1.45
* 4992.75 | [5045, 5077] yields 1.57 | 1.351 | 1.43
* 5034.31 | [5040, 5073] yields 1.38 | 1.528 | 1.41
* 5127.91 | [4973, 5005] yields 1.65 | 1.29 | 1.44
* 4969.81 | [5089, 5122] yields 1.43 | 1.441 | 1.37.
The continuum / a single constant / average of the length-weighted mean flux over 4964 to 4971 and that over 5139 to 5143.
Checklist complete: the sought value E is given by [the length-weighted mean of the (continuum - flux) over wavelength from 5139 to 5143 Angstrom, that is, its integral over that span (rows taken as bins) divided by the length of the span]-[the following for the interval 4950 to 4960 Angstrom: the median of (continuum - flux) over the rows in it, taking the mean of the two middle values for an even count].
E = 0.17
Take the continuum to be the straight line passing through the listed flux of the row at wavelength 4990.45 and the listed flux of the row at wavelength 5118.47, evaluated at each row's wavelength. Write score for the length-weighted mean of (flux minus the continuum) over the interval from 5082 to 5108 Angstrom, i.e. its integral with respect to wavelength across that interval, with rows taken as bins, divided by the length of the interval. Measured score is -0.077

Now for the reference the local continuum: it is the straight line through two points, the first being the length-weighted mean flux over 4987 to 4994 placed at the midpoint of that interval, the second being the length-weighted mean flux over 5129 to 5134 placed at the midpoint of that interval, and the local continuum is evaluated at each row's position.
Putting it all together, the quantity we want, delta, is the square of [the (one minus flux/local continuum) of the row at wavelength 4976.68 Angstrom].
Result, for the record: 0.022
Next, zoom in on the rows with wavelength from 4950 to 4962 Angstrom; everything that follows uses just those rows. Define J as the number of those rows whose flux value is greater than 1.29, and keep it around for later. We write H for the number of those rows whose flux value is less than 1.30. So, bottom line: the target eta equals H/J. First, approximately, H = 2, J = 3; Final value 0.7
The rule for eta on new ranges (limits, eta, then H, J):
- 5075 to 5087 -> 1.5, 3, 2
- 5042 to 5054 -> 1.5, 3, 2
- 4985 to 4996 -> 0.0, 0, 5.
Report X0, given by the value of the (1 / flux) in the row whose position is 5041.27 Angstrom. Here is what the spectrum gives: 0.82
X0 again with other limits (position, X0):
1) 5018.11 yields 0.94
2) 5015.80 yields 0.88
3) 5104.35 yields 0.70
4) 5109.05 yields 0.80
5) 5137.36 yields 0.87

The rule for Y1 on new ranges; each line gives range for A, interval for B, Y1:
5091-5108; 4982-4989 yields 1.10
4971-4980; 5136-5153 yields 0.93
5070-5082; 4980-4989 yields 1.15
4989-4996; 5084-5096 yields 0.96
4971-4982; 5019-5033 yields 0.84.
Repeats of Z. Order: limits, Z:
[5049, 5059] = 1.36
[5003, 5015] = 1.56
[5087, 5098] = 1.31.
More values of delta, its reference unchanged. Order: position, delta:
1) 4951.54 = 0.002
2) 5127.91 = 0.003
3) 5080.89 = 0.022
